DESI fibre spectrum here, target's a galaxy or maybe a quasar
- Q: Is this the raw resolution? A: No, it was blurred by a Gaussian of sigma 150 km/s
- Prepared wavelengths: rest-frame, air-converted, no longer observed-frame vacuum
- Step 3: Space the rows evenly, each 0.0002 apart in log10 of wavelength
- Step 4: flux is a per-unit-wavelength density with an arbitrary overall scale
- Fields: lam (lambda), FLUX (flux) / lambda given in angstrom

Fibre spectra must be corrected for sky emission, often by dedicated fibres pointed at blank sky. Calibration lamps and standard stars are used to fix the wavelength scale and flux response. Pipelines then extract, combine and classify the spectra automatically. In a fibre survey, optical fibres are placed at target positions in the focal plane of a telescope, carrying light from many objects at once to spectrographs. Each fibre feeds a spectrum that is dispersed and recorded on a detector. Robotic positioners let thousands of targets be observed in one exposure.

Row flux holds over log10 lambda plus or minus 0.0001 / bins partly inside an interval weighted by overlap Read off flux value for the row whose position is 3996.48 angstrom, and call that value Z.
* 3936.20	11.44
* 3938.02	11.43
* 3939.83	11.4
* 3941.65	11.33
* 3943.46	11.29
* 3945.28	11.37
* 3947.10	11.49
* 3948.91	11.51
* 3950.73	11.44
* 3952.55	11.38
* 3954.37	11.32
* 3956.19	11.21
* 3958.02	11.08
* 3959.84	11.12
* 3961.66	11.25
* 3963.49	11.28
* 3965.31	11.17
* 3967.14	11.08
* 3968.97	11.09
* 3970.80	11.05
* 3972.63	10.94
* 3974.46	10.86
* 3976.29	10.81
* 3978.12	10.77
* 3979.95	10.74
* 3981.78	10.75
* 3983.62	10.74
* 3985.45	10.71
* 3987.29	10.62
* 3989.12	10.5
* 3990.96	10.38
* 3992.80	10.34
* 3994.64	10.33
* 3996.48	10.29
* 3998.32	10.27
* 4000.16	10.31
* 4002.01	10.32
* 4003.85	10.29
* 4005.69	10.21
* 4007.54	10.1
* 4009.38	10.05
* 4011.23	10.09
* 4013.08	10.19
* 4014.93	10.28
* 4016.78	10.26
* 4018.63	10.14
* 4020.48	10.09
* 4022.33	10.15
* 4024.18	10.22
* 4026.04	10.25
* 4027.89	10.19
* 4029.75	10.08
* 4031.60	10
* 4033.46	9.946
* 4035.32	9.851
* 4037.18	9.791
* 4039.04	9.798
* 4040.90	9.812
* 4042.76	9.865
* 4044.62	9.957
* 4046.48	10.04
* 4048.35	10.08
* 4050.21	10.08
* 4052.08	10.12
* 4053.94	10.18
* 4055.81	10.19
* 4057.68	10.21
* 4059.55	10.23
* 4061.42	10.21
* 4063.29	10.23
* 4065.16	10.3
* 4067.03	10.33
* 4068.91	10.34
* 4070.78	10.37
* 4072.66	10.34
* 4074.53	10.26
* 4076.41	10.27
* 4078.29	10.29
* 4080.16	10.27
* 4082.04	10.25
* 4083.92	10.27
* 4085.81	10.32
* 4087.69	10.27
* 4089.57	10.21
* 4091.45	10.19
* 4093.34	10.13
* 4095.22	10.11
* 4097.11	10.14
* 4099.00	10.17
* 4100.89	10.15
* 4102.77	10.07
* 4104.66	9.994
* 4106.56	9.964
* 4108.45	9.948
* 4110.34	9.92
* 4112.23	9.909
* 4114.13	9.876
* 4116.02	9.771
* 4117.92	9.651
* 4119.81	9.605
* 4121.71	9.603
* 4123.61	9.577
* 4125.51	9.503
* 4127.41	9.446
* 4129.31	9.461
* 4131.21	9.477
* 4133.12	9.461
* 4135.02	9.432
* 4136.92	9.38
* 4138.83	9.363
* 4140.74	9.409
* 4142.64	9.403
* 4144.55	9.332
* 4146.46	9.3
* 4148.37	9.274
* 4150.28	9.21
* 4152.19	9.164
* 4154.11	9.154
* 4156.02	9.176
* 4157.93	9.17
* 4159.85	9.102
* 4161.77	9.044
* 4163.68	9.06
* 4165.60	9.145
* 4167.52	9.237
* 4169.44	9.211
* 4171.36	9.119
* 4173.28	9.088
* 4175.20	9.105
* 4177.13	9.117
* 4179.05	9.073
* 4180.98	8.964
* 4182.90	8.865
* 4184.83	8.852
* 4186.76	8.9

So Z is 10.29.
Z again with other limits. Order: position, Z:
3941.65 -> 11.33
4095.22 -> 10.11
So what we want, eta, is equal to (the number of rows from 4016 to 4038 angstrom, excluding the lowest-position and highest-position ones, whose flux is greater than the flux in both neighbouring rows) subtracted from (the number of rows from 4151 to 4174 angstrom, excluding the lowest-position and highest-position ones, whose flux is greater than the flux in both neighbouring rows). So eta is 1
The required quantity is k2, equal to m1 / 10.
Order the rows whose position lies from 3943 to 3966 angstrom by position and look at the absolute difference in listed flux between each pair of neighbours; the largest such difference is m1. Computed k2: 0.0130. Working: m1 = 0.130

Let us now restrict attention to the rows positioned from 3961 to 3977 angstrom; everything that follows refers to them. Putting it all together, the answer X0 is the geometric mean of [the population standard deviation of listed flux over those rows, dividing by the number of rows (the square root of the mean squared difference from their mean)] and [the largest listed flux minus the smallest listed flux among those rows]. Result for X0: 0.27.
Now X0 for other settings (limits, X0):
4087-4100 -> 0.09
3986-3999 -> 0.20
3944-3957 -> 0.17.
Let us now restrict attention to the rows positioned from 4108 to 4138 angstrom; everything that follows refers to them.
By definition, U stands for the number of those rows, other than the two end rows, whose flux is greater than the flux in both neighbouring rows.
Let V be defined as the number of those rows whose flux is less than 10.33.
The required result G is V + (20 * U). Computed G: 36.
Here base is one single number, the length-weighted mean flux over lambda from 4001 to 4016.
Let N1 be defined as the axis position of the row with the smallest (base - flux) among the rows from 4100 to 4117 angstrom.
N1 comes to 4100.89 angstrom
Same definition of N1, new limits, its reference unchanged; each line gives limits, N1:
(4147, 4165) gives 4148.37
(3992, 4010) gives 3992.80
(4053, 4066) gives 4065.16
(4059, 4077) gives 4070.78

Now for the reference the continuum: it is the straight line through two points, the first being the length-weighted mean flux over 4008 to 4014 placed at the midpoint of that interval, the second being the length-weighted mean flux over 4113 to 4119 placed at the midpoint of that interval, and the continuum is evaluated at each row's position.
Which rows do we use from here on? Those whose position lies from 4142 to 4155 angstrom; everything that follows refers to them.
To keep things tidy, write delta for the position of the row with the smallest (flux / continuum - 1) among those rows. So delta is 4154.11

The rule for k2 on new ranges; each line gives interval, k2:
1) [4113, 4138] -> 0.0120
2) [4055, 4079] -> 0.0080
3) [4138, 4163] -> 0.0071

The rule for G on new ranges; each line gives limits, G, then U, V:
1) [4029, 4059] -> 16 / 0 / 16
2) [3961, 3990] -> 60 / 3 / 0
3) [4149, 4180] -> 76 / 3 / 16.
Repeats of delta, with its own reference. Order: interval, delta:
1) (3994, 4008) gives 4007.54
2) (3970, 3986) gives 3985.45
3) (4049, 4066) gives 4050.21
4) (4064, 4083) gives 4074.53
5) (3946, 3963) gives 3958.02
